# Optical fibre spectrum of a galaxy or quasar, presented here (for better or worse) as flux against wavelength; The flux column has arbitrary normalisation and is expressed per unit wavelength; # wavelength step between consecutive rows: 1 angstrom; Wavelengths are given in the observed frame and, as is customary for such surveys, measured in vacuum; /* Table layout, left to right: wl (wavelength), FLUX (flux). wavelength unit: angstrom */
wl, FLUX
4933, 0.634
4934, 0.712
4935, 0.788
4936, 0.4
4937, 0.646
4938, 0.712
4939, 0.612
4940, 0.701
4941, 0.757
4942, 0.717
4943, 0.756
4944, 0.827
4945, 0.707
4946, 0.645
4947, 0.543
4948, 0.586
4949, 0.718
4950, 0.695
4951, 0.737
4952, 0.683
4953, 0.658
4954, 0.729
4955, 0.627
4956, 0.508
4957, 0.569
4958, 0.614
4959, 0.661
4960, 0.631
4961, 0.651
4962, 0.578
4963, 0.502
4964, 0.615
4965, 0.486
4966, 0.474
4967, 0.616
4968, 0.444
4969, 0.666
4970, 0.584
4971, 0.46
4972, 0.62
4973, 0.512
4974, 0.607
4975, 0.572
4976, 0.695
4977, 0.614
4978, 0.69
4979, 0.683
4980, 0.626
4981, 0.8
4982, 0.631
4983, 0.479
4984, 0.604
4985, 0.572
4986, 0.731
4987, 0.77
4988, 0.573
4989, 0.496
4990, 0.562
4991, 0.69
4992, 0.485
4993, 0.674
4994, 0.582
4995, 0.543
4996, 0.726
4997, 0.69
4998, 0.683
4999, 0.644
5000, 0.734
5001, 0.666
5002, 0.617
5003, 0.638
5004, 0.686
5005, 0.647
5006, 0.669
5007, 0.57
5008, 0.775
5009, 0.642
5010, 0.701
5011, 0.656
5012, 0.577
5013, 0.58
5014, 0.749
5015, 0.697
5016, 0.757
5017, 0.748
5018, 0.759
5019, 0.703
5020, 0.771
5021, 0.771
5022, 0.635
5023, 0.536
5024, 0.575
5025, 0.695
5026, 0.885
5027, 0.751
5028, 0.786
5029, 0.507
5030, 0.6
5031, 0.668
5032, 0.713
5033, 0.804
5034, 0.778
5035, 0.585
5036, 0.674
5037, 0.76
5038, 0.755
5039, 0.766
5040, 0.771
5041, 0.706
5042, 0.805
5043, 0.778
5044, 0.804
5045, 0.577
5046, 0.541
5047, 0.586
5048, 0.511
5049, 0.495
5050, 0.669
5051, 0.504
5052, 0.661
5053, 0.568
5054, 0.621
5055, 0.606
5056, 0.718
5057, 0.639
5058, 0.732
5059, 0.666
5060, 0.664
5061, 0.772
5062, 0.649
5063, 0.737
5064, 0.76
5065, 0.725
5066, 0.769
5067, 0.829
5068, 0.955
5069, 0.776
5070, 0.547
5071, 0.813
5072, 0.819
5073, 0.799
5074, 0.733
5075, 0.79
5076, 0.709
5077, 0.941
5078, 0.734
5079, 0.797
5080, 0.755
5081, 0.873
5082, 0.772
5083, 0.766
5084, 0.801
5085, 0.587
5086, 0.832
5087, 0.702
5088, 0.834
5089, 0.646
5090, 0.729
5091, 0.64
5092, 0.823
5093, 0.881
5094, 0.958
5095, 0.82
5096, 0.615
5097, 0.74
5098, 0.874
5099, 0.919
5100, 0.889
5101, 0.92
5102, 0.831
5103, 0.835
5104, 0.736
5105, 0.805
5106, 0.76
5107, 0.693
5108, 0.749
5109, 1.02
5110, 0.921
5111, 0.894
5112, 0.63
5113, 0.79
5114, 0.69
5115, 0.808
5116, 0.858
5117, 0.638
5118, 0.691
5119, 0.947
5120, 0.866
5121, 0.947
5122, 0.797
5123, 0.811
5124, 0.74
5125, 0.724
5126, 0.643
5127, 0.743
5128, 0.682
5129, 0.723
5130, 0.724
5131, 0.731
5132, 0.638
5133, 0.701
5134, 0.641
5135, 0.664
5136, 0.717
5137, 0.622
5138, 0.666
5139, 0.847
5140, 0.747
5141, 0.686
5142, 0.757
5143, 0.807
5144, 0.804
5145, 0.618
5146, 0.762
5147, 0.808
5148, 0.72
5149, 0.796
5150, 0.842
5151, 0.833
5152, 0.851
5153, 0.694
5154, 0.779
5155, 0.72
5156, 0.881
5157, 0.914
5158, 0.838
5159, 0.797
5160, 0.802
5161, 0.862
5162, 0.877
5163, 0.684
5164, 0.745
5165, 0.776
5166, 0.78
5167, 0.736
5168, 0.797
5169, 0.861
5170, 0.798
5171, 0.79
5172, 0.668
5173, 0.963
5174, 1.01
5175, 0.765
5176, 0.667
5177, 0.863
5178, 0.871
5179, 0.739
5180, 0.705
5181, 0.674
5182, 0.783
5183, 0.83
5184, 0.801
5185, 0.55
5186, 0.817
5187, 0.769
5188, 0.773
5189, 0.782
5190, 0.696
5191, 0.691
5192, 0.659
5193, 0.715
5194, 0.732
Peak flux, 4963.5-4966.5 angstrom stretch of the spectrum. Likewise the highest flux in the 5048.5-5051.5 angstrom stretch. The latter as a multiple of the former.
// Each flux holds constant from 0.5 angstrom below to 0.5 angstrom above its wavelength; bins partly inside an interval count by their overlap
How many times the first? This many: 1.09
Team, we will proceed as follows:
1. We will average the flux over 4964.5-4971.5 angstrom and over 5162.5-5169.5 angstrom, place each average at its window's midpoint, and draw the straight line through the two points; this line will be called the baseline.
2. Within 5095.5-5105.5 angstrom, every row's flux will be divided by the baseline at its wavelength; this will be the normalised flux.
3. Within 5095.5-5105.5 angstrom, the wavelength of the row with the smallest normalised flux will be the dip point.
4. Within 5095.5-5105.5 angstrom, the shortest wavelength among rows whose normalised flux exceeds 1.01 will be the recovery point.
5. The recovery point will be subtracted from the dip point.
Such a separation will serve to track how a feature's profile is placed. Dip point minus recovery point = -1 angstrom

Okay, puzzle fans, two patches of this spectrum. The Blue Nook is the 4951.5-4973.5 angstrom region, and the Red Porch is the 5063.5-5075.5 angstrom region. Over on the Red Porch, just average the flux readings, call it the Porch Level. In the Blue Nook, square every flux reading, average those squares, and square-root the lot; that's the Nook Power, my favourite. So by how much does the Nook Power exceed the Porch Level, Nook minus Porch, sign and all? -0.19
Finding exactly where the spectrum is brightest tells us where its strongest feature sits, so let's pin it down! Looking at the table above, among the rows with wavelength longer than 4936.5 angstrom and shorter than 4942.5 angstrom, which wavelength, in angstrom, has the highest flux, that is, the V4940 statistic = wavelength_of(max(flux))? 4941 angstrom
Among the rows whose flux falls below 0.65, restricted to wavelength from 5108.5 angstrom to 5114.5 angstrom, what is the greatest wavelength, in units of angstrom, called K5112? 5112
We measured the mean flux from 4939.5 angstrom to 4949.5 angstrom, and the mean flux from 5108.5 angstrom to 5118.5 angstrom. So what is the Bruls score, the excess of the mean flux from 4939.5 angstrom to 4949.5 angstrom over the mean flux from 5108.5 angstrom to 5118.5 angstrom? -0.098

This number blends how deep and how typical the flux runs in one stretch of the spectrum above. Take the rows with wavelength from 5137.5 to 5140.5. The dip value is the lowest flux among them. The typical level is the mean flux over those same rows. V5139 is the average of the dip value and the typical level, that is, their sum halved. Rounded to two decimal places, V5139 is 0.71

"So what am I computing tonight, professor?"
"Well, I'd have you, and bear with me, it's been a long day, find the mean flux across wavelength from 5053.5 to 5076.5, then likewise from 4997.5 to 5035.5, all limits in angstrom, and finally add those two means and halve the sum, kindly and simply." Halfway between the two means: 0.71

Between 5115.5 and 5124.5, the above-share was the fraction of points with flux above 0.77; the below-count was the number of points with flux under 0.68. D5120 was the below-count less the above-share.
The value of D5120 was 0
